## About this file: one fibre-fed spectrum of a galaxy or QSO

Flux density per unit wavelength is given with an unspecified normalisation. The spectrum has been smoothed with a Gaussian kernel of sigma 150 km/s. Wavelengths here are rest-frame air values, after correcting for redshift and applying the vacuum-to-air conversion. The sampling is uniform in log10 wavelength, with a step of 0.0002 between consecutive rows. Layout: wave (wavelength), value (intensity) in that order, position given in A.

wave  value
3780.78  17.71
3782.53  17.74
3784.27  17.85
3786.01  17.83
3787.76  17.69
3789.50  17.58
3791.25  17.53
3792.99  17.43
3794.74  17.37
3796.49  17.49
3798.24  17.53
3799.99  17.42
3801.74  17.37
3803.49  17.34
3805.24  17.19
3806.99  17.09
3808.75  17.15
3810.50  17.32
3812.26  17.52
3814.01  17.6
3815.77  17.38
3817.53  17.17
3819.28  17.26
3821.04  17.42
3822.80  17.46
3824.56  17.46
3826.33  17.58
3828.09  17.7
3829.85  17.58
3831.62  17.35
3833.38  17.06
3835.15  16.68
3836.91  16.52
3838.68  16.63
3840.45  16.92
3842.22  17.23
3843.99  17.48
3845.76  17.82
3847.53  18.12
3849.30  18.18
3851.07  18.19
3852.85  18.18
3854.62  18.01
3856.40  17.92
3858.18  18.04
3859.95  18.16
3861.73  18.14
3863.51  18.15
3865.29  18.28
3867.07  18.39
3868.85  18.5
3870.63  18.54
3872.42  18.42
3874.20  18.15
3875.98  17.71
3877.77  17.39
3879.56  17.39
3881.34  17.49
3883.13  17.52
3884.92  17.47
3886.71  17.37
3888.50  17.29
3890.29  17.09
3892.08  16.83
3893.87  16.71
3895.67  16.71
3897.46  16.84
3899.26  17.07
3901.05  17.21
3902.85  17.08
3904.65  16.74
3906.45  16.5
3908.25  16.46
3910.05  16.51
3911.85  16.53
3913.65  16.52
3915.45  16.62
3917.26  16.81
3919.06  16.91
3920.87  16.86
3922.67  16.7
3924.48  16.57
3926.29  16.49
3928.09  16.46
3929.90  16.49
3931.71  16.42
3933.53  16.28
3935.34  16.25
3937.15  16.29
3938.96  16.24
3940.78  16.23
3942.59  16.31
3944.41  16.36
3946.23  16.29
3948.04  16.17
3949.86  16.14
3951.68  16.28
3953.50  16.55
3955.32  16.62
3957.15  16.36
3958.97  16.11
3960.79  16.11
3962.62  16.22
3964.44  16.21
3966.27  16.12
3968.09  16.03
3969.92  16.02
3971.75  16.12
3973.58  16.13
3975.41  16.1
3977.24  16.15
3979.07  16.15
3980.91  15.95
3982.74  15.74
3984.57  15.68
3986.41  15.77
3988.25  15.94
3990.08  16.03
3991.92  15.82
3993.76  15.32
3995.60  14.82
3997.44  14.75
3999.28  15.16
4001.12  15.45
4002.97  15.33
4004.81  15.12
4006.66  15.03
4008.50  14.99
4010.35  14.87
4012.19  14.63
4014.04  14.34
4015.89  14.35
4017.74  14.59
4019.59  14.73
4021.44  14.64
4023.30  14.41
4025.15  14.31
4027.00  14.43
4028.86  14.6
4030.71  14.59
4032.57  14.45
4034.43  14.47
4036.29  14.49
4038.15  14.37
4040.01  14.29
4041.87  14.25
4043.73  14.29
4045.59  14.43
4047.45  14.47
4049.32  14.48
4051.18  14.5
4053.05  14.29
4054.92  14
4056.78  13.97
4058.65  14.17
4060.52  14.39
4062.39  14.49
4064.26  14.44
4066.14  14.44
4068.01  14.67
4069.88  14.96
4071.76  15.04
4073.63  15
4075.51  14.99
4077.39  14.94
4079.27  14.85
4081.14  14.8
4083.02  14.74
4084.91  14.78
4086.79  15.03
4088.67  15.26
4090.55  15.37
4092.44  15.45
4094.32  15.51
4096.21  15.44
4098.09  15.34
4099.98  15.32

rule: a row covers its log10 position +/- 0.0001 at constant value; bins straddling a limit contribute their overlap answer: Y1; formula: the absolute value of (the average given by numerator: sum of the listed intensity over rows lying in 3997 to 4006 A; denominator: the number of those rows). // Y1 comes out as 15.2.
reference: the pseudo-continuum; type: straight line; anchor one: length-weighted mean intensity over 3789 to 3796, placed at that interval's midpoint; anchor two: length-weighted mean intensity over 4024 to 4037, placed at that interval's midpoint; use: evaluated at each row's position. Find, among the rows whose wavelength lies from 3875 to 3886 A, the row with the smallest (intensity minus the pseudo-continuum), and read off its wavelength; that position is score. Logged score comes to 3877.77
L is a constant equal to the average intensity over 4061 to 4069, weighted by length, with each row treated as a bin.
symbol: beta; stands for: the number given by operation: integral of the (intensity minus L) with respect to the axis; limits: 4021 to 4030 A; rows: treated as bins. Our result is -0.3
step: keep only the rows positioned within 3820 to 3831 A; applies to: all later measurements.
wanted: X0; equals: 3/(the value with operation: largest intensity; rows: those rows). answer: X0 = 0.169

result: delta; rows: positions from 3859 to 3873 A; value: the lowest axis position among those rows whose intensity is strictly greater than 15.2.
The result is 3859.95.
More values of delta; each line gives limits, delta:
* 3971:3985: 3971.75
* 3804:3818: 3805.24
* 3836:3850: 3836.91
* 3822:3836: 3822.80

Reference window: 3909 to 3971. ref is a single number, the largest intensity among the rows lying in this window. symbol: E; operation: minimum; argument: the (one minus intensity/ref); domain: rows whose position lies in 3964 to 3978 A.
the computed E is 0.041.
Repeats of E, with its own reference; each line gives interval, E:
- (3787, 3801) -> -0.046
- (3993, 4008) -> 0.086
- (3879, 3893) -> -0.036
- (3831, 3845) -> -0.034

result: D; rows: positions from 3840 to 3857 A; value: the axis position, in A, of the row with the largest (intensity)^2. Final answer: 3851.07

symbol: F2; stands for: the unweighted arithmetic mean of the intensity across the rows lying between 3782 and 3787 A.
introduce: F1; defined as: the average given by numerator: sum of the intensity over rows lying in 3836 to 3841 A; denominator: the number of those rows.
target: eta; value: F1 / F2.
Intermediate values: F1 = 16.7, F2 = 17.8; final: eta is 0.94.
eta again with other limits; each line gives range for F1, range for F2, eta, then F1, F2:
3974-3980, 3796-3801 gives 0.92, 16.1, 17.5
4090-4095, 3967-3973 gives 0.96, 15.4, 16.1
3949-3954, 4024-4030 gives 1.13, 16.3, 14.4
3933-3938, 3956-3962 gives 1.00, 16.3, 16.2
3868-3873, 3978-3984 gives 1.16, 18.5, 15.9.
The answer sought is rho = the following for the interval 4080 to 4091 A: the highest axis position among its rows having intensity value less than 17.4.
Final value 4090.55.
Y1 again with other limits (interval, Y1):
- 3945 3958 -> 16.3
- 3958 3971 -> 16.1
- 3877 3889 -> 17.4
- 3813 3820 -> 17.4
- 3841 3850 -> 17.8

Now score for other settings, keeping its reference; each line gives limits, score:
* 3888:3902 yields 3893.87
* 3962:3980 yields 3968.09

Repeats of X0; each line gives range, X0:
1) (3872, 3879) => 0.163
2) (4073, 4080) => 0.200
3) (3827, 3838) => 0.169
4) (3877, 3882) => 0.172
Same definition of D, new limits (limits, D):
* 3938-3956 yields 3955.32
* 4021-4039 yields 4021.44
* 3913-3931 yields 3919.06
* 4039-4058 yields 4051.18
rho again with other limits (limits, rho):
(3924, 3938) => 3937.15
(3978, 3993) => 3991.92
